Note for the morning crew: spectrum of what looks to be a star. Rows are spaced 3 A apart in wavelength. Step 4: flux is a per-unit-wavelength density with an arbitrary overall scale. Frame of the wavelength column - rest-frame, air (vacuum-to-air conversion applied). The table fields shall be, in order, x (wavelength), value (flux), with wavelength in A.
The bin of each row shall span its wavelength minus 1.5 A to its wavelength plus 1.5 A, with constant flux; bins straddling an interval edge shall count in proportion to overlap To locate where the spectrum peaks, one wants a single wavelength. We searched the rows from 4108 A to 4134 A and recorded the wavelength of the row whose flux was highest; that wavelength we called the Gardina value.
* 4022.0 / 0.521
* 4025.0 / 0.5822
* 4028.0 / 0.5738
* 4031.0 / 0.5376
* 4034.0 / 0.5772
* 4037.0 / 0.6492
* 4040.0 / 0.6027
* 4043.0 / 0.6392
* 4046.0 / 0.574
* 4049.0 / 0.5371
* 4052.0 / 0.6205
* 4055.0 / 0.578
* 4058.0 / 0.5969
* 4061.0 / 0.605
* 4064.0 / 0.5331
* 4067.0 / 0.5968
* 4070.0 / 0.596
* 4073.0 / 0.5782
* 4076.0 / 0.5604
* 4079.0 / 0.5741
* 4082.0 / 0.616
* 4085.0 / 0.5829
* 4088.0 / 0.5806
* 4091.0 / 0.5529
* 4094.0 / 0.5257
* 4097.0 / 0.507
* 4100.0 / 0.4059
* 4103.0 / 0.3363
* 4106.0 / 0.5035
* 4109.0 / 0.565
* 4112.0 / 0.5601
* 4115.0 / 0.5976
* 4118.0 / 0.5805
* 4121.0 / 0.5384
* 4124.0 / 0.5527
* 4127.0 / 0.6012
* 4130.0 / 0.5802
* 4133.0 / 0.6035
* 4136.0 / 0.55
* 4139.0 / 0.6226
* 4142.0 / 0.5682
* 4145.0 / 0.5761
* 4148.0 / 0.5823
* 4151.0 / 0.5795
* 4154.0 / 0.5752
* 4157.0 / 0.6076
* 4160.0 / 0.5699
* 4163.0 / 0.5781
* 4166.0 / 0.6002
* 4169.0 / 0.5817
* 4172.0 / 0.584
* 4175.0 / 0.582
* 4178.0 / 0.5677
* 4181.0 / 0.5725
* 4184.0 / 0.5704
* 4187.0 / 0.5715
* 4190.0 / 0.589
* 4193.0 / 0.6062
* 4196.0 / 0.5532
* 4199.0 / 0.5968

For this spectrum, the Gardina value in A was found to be 4133.0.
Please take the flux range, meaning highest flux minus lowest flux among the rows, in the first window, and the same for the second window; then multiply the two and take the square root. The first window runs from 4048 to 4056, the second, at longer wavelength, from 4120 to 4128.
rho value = 0.072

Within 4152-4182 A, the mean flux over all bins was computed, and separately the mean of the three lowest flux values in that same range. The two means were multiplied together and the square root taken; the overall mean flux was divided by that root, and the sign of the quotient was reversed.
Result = -1.01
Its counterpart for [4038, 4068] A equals -1.04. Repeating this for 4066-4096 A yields -1.03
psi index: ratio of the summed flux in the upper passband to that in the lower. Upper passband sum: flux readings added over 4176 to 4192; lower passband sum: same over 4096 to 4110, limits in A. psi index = 1.24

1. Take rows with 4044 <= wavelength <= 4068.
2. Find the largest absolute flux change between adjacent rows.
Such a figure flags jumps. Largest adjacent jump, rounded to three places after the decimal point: 0.083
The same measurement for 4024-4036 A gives 0.040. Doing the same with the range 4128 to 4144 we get 0.073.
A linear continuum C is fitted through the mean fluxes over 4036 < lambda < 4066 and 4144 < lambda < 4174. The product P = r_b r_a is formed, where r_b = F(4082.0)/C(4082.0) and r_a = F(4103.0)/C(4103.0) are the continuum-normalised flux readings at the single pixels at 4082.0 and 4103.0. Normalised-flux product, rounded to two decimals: 0.60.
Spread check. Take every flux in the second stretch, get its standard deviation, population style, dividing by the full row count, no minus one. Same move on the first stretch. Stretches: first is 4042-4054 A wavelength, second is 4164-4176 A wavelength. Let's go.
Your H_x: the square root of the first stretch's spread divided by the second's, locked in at 2.3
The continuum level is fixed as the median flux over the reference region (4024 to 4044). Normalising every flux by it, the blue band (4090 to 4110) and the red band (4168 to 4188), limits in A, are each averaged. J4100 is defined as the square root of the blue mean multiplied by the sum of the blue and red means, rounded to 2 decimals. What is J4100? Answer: 1.23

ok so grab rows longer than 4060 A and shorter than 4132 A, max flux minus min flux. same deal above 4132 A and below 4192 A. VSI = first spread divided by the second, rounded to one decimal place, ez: 3.9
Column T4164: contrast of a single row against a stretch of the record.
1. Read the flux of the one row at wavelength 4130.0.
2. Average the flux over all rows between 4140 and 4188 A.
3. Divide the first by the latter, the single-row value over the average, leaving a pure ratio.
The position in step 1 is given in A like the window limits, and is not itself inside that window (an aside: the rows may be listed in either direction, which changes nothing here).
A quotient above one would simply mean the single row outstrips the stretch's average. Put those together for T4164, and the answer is 1.00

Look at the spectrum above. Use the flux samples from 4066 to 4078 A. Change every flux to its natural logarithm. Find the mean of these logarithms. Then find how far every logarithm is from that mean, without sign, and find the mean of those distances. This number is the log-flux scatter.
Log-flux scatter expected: 0.023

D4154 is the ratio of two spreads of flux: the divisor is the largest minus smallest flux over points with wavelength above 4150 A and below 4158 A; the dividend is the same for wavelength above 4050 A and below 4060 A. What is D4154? 1.3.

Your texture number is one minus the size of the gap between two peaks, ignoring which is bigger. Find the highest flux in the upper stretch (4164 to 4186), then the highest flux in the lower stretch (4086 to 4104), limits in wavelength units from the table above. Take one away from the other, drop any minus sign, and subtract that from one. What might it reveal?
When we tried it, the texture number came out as 0.980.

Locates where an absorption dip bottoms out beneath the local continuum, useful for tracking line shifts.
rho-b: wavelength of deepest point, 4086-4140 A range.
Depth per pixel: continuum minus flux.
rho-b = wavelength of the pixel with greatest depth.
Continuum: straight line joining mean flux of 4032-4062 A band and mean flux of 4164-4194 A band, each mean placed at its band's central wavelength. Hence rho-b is 4103.0 A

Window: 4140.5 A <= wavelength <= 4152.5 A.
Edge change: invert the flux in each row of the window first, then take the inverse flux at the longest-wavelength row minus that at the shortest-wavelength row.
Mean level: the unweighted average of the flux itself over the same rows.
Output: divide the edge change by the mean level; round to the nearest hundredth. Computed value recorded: -0.06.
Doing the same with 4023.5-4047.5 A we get 0.04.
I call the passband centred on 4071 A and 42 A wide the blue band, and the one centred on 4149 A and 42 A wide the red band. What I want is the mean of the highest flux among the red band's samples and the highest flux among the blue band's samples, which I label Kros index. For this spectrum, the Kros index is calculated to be 0.622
